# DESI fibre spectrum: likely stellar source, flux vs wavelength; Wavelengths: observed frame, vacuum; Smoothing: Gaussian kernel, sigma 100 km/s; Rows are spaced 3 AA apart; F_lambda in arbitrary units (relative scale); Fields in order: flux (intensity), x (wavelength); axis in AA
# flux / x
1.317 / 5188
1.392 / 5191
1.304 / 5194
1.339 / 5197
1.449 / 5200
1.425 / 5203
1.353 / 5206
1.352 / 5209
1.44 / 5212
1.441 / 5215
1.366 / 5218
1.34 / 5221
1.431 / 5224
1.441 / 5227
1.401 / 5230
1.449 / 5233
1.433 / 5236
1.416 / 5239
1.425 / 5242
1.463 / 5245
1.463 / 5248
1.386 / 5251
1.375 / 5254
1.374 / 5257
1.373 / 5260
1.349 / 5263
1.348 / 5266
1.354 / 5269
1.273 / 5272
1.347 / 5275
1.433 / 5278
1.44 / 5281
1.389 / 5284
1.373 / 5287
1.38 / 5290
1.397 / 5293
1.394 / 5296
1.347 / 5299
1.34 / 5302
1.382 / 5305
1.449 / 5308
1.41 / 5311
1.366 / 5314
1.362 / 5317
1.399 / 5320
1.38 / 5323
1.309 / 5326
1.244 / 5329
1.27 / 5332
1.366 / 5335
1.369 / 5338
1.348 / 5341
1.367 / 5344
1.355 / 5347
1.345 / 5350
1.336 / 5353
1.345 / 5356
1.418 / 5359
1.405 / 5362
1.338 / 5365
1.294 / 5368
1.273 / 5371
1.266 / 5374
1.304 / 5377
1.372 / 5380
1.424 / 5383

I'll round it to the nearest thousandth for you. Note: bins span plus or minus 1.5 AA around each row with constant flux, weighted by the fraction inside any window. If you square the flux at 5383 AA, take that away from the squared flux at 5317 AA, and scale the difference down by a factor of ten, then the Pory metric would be -0.017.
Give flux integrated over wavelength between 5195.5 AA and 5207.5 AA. 17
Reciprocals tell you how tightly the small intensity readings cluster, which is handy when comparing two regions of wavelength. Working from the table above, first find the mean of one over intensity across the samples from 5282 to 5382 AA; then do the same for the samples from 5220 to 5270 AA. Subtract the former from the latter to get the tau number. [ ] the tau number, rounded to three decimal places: -0.025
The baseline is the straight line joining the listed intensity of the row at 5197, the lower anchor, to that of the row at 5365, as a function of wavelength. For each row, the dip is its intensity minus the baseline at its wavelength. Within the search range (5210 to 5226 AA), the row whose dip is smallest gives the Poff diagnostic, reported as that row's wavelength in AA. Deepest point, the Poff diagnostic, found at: 5221 AA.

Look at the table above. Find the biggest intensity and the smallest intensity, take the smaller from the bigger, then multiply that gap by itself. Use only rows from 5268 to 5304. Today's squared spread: 0.028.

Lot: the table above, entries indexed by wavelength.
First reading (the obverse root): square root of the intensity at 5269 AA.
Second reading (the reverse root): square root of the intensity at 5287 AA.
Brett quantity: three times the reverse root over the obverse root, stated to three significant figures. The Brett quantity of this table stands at 3.02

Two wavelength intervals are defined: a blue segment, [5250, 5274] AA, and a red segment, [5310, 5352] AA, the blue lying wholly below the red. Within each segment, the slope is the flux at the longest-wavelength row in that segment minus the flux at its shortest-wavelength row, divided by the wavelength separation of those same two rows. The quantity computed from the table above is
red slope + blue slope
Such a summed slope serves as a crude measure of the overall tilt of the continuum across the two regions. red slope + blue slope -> -0.0070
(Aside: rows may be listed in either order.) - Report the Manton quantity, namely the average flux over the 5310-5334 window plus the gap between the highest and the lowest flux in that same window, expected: 1.508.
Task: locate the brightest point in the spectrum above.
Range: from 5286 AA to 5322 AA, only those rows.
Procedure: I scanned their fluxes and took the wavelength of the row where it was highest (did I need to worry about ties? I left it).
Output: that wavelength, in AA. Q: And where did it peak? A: 5308 AA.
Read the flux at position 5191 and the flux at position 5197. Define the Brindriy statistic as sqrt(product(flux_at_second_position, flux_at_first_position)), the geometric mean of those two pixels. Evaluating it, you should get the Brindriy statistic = 1.37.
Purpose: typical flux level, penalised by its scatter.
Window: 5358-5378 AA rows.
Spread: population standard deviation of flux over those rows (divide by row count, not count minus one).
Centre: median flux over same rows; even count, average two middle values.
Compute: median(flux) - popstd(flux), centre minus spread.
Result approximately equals 1.25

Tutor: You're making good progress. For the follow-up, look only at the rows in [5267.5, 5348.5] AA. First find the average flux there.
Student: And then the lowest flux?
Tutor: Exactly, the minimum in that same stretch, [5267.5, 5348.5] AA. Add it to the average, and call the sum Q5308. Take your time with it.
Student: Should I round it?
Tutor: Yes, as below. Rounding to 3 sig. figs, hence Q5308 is 2.61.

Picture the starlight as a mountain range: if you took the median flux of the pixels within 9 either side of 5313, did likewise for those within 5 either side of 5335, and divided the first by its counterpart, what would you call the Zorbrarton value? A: 1.02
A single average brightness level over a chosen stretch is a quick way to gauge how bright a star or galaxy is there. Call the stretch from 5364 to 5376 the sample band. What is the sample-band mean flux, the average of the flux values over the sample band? 1.29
